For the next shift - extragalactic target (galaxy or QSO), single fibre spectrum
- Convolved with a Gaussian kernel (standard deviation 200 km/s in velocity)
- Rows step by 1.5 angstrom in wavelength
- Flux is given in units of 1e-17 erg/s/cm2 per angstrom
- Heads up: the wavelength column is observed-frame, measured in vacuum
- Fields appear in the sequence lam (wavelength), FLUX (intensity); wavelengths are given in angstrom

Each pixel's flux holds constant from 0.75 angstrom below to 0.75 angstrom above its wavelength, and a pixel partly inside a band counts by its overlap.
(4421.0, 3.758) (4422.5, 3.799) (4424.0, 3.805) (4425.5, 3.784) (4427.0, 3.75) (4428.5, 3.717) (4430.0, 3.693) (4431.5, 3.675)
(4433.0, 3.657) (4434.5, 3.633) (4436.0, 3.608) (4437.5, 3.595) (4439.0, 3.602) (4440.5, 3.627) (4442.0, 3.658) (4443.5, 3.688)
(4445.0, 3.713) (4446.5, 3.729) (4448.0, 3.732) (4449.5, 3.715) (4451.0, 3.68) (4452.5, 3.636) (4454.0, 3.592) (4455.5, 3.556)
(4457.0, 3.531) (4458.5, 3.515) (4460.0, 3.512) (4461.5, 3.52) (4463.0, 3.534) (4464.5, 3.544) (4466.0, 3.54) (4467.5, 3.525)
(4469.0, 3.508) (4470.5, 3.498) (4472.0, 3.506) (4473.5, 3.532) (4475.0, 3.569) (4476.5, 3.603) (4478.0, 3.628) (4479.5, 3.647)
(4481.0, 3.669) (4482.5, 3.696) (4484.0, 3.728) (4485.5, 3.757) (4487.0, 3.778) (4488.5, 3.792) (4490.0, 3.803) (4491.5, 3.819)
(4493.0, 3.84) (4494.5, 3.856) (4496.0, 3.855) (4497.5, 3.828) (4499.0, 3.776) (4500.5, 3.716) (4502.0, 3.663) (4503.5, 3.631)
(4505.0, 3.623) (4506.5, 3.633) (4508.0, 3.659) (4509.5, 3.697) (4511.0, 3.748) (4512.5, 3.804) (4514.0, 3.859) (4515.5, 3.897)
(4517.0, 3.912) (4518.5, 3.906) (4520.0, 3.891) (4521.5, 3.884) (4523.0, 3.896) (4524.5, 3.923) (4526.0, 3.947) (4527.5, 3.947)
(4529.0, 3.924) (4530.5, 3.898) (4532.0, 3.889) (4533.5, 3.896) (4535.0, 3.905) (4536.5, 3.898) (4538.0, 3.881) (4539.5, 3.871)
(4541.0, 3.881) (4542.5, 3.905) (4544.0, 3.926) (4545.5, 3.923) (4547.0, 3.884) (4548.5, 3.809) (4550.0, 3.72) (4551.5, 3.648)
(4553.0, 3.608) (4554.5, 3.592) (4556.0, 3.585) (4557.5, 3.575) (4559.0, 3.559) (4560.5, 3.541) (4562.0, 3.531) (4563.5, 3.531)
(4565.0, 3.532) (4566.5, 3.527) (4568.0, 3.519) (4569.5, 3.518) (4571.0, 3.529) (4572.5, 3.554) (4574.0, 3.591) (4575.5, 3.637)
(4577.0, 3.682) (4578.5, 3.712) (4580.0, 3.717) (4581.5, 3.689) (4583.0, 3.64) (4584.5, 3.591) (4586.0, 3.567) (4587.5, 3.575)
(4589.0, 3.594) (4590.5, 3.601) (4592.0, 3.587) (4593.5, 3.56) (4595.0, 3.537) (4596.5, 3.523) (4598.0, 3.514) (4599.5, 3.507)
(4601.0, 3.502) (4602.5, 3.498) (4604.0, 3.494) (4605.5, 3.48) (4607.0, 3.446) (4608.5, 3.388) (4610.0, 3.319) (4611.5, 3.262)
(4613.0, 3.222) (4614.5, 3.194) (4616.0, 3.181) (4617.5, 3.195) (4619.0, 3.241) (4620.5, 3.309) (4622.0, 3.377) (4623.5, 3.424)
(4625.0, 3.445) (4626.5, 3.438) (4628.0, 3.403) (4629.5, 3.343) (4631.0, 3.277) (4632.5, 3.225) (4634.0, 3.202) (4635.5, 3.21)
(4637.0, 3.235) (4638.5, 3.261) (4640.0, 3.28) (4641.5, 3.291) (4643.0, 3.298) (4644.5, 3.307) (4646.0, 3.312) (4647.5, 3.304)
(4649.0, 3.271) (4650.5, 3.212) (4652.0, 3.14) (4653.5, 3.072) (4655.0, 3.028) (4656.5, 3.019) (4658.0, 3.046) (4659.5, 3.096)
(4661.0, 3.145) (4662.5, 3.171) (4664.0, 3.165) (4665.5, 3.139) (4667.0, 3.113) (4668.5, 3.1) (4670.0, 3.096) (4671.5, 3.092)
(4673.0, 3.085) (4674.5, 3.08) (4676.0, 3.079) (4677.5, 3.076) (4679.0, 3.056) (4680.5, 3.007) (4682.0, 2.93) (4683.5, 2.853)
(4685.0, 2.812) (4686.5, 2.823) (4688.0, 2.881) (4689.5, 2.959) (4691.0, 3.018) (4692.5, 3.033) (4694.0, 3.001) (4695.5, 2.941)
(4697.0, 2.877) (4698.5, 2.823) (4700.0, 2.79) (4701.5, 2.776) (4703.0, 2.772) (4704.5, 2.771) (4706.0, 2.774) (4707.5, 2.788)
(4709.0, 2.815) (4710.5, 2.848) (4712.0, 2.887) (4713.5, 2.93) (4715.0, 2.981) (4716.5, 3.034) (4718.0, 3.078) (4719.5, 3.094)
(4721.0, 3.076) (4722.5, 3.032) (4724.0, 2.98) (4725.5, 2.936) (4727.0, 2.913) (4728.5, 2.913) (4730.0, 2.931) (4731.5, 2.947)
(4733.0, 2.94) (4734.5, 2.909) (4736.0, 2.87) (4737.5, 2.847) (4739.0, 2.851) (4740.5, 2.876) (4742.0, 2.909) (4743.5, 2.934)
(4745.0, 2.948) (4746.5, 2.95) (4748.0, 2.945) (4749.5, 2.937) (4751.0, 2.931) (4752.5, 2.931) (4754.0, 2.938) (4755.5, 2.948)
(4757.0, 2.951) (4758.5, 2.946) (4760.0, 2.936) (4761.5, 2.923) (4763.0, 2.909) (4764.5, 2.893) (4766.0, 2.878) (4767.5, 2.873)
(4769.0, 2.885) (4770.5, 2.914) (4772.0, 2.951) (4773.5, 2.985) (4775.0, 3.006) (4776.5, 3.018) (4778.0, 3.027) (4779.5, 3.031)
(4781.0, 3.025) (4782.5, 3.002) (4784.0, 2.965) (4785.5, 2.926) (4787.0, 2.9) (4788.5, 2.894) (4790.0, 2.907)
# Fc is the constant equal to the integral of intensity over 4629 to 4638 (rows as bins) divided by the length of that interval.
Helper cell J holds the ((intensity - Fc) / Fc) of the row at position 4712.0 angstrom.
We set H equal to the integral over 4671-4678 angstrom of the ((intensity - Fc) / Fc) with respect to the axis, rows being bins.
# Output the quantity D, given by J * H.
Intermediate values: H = -0.35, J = -0.11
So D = 0.04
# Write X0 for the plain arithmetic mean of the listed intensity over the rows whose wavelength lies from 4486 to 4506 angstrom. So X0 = 3.8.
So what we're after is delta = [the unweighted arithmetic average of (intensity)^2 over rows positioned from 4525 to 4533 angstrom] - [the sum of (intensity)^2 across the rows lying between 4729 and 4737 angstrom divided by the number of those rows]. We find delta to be 7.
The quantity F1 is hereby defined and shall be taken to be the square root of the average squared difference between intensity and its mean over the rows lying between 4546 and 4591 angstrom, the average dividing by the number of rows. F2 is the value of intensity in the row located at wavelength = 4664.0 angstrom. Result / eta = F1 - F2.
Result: -3.08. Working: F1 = 0.087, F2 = 3.165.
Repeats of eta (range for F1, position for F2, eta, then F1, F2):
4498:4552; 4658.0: -2.94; 0.105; 3.046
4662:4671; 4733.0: -2.91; 0.030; 2.94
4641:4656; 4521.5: -3.78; 0.101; 3.884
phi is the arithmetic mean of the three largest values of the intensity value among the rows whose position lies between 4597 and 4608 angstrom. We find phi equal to 3.51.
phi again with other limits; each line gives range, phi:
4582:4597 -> 3.61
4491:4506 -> 3.85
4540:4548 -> 3.92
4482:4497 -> 3.85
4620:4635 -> 3.44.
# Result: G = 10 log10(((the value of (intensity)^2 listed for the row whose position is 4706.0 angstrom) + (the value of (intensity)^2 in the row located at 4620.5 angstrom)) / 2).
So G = 9.70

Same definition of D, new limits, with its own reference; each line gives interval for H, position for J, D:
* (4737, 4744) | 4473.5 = -0.07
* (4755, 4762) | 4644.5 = -0.01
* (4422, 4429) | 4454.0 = 0.12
